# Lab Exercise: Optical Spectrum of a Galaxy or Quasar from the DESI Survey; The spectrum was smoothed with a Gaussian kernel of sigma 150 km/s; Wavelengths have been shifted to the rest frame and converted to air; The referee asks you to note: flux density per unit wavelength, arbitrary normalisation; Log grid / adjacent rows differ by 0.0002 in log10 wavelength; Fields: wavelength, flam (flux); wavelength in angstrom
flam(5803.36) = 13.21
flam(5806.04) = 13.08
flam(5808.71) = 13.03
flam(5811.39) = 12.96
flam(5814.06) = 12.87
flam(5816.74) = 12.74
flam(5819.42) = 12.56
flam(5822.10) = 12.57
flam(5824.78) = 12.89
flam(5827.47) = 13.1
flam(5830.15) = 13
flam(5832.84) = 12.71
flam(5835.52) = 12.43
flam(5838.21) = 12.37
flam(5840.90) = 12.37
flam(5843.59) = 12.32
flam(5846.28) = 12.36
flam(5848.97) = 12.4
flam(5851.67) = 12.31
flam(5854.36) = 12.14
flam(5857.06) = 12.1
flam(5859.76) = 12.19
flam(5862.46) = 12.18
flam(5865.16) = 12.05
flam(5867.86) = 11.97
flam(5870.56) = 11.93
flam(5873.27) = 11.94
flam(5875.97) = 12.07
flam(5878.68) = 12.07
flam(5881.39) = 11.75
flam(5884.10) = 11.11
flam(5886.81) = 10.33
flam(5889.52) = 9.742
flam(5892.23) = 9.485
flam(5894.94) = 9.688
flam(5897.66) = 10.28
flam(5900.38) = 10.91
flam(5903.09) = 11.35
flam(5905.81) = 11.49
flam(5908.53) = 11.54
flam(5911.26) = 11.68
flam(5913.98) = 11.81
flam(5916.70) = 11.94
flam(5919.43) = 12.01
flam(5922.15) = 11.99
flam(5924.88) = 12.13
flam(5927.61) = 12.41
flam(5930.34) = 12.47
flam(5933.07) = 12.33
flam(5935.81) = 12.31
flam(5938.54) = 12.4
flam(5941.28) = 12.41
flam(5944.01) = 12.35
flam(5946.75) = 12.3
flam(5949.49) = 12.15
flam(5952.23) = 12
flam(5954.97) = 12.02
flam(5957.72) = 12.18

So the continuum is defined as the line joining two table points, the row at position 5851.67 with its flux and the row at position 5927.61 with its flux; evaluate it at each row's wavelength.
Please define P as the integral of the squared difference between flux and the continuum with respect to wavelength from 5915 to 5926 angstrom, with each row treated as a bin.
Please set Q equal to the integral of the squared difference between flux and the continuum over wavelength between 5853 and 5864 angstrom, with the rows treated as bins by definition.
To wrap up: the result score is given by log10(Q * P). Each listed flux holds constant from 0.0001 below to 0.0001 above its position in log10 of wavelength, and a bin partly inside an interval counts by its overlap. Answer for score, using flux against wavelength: -0.2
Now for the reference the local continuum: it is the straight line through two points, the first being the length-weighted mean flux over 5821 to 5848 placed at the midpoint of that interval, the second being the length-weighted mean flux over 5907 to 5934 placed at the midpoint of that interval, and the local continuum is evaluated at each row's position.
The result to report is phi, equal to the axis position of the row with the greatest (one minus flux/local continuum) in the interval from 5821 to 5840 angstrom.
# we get 5838.21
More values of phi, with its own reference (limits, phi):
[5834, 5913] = 5892.23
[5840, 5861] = 5857.06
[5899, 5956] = 5900.38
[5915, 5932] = 5916.70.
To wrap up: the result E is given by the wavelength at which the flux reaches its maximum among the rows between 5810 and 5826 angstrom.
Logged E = 5811.39 angstrom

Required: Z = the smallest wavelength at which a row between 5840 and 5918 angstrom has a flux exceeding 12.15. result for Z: 5840.90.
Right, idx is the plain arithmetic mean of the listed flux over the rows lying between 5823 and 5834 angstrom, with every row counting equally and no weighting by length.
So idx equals 12.9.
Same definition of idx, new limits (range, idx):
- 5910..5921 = 11.9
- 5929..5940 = 12.4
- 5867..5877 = 12.0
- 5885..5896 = 9.8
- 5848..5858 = 12.2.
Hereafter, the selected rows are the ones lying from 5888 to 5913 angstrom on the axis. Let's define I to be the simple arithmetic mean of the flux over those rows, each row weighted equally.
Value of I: 10.7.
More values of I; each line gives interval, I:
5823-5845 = 12.6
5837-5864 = 12.3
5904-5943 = 12.1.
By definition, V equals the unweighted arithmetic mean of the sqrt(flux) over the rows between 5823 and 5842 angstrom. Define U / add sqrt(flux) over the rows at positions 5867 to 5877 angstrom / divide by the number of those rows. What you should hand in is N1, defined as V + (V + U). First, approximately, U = 3.46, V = 3.563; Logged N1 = 10.6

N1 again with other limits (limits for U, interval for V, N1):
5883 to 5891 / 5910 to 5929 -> 10.1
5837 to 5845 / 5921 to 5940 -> 10.5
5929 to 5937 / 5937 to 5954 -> 10.5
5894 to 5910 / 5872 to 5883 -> 10.2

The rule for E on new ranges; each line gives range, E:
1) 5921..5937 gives 5930.34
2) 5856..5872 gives 5859.76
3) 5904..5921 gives 5919.43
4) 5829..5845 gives 5830.15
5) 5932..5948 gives 5941.28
